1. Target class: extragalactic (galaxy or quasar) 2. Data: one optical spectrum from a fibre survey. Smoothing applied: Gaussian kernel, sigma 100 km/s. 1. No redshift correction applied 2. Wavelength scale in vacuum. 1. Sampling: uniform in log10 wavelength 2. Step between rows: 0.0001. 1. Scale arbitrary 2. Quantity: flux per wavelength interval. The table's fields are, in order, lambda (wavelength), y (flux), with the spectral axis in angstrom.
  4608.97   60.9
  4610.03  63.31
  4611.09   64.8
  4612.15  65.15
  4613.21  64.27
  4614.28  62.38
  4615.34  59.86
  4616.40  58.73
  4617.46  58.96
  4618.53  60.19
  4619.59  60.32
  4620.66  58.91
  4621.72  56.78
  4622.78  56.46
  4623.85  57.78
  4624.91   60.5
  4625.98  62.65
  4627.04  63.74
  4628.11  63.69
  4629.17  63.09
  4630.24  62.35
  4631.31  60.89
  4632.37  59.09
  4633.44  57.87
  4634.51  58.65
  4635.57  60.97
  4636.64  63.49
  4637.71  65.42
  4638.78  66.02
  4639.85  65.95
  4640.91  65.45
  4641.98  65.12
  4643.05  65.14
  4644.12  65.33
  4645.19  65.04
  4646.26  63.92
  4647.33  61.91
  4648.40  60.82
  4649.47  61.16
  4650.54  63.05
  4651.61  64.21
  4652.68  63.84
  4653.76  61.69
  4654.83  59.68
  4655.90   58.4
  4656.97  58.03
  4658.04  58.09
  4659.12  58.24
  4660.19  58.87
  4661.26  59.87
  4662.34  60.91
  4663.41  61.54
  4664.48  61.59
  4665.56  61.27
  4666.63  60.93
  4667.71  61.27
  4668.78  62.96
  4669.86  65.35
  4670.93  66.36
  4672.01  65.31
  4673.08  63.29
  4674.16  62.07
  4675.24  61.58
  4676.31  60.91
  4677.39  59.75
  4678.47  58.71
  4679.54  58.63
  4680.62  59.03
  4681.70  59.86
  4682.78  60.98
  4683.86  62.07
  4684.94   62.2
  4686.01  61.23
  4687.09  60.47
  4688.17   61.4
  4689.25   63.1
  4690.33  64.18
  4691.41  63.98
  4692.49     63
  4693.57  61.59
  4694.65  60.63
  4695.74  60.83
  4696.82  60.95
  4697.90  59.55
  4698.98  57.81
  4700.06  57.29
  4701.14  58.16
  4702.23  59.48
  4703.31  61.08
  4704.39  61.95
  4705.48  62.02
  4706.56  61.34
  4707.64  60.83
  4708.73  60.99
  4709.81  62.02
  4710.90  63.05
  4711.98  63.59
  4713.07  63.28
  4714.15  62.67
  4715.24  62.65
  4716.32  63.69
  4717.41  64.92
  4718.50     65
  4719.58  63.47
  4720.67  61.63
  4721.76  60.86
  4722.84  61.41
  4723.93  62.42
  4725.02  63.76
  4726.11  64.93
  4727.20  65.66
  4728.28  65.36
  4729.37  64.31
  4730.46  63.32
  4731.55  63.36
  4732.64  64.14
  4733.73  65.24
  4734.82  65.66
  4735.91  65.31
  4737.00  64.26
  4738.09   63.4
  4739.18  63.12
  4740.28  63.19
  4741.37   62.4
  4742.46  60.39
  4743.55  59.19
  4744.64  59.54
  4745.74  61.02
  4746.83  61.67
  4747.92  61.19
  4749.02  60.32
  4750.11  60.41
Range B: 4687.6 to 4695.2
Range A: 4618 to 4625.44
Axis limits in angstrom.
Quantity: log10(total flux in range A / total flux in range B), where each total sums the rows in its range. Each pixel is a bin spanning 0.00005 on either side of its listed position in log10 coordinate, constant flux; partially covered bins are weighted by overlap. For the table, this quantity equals -0.028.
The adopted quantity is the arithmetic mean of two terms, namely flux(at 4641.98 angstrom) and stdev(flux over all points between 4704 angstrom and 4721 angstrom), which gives 33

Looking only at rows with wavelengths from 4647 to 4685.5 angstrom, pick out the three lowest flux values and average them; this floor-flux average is 58.1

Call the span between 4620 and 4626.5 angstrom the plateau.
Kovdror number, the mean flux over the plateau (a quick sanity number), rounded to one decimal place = 58.8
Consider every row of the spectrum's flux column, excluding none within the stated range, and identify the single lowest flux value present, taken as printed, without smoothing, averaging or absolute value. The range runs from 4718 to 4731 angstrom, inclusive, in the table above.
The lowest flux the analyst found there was 60.86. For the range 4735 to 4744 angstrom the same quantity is 59.19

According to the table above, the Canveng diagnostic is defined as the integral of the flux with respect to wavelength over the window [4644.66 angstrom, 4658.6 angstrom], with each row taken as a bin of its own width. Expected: 857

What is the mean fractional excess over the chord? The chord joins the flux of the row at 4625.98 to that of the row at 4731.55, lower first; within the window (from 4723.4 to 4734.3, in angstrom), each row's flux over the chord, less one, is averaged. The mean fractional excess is 0.014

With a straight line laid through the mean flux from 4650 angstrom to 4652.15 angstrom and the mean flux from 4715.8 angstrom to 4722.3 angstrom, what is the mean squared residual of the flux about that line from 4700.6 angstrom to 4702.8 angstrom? 21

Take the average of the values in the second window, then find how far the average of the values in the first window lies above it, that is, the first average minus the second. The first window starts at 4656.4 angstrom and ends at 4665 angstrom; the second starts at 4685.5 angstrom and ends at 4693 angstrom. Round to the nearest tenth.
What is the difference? -2.8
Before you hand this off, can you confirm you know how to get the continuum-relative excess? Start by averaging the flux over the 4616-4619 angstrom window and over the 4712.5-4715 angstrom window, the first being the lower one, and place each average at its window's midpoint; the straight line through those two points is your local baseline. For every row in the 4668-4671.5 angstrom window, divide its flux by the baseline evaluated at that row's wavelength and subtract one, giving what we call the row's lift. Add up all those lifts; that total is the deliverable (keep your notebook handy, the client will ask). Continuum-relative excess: 0.18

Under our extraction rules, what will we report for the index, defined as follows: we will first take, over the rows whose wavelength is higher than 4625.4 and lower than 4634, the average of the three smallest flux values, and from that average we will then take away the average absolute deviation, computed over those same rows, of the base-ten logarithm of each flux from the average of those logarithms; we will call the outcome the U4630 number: 59.3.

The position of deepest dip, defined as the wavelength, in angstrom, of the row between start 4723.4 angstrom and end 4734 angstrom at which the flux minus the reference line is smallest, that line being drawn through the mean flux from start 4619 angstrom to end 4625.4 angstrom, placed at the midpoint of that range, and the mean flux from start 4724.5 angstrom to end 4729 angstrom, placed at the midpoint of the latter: 4723.93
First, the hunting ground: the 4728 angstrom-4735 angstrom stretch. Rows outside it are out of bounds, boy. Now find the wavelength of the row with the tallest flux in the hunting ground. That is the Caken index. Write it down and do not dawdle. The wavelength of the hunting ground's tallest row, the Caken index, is 4734.82 angstrom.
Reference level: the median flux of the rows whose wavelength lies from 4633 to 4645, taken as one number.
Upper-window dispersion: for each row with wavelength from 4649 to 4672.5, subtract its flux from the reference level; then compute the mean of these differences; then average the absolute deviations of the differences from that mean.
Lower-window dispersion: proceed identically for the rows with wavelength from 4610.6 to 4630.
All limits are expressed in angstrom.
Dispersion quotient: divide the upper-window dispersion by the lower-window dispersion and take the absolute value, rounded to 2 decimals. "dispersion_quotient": 0.80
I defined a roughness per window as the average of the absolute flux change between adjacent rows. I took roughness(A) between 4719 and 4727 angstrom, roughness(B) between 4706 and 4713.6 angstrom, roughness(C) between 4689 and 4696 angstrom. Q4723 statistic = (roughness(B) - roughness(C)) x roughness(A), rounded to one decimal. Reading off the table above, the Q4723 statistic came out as -0.2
